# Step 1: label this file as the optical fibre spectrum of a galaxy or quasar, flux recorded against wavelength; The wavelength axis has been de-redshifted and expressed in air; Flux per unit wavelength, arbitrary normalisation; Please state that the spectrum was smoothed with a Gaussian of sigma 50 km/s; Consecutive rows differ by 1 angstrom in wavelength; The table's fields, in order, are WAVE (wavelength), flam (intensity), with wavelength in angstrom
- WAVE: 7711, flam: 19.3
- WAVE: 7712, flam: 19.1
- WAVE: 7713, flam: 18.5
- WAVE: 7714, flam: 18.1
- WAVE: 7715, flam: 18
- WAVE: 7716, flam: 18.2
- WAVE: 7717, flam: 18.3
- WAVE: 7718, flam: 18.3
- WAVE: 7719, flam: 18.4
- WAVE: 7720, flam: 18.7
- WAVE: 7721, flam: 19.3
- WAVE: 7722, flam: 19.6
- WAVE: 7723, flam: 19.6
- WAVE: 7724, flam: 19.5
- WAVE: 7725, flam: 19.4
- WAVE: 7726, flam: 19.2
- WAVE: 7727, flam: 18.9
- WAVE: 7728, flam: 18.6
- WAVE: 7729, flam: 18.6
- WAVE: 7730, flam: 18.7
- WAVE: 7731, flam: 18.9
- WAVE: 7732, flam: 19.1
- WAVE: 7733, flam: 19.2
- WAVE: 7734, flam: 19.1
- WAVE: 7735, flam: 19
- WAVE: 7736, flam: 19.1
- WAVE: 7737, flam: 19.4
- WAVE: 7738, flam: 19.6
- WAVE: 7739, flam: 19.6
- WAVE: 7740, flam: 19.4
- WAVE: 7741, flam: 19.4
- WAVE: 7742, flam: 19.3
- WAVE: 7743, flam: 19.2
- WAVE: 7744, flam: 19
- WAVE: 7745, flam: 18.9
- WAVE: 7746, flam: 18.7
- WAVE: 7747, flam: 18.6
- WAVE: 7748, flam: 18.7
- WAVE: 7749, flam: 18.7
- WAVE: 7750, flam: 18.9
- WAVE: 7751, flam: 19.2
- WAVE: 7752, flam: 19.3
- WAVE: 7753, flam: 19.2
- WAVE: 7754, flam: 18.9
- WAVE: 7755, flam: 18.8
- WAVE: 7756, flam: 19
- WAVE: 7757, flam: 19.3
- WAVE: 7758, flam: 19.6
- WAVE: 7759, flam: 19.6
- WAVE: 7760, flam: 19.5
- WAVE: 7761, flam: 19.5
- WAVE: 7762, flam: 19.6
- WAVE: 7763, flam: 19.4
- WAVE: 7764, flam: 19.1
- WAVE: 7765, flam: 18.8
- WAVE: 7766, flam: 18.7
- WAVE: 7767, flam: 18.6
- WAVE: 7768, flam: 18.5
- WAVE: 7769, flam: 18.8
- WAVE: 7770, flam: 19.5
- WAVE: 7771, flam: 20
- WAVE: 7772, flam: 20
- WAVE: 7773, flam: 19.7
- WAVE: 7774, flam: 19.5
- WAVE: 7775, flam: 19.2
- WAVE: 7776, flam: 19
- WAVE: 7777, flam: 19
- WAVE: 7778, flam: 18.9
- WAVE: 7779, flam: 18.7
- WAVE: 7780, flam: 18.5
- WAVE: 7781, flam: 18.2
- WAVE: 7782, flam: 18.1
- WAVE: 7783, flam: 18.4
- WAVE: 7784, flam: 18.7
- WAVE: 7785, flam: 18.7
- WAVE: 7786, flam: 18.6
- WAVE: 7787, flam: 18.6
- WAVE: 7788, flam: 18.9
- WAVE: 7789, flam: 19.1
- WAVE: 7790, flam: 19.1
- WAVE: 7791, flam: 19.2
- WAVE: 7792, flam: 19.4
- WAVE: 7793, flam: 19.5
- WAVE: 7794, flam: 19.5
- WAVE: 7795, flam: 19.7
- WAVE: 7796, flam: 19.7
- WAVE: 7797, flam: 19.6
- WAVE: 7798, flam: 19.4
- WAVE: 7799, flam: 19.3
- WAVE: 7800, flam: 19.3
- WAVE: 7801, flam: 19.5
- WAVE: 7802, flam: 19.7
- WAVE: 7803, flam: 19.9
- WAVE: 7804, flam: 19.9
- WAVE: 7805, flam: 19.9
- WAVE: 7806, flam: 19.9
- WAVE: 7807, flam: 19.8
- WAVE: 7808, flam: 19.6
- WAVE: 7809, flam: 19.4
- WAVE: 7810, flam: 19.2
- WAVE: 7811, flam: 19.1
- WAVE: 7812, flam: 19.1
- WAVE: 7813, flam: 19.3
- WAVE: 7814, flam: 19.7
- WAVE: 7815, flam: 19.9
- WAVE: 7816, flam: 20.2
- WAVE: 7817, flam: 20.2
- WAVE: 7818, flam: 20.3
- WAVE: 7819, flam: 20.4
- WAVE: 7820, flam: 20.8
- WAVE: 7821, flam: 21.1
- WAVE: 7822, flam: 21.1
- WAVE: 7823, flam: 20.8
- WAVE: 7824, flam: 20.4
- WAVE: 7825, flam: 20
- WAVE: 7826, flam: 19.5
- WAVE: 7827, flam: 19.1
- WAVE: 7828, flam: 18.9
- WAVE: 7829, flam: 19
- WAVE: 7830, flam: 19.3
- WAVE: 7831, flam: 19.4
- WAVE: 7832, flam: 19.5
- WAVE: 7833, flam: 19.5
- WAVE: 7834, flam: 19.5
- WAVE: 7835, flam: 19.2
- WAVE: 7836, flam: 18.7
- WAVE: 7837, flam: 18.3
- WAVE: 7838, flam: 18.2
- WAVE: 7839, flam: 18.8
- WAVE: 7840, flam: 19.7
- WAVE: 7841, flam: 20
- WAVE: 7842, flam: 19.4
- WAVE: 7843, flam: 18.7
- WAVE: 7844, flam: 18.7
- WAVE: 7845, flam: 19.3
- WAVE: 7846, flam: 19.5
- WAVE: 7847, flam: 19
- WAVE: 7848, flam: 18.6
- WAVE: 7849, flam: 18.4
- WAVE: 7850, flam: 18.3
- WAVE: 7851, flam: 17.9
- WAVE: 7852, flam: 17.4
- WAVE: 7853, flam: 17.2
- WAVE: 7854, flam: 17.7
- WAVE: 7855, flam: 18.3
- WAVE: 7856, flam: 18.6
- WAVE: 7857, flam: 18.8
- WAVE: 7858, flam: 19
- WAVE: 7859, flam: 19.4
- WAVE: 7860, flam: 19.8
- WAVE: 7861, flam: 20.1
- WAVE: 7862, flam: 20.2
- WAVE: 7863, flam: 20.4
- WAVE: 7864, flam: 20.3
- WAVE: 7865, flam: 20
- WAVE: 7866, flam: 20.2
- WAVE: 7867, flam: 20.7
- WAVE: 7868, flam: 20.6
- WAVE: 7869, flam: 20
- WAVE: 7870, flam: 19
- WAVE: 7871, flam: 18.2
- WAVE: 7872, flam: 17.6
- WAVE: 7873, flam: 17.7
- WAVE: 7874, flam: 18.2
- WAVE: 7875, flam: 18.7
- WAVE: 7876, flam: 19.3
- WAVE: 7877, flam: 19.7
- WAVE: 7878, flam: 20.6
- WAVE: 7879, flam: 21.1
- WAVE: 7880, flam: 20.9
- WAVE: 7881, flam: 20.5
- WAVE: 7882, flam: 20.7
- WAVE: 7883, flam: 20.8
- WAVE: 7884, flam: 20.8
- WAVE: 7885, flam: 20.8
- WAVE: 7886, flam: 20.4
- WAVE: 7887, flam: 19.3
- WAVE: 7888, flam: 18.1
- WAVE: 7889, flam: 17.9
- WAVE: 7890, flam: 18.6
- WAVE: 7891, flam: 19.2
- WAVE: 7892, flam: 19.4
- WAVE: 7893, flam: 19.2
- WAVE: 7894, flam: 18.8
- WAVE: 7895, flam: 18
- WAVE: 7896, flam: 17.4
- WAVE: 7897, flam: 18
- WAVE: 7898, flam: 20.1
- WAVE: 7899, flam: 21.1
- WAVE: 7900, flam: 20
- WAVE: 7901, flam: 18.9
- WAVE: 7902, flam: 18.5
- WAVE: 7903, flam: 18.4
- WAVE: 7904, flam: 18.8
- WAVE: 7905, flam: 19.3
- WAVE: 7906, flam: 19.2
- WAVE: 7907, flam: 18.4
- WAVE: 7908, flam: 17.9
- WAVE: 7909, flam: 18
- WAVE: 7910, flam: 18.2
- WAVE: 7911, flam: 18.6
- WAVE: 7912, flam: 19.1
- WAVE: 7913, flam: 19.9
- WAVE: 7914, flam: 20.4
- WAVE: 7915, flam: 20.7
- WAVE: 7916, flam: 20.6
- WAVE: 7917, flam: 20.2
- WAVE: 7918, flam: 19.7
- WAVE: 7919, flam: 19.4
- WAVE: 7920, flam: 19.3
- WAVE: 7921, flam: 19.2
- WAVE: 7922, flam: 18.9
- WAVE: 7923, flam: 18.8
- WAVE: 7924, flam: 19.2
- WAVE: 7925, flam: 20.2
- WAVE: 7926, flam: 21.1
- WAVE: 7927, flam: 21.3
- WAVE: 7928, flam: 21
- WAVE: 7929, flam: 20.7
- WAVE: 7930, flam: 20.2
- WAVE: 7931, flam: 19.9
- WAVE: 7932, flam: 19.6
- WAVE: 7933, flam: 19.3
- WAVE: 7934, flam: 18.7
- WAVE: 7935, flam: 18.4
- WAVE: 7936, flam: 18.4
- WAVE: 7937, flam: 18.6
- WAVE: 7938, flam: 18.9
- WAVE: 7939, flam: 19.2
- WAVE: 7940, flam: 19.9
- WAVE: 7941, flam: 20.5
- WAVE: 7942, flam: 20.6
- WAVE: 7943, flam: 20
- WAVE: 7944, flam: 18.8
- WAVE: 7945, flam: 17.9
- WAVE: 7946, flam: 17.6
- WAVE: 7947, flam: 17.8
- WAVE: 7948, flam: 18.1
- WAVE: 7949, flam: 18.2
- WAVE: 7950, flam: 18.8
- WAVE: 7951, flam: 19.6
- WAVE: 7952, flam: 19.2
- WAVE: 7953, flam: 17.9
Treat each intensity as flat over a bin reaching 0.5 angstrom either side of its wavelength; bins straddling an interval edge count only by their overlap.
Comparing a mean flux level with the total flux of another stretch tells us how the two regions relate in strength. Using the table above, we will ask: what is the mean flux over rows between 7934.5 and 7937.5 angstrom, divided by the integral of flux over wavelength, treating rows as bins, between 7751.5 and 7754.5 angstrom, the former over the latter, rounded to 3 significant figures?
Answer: 0.322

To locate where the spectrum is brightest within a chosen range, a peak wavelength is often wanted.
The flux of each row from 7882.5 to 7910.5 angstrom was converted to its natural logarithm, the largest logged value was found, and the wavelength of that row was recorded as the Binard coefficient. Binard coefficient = 7899 angstrom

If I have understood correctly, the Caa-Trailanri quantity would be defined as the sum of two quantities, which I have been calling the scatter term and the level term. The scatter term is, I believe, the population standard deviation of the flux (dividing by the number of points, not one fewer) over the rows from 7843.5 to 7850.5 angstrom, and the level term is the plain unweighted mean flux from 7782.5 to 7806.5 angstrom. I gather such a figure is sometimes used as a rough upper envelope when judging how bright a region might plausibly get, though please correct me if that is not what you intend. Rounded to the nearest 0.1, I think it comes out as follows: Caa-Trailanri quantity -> 19.7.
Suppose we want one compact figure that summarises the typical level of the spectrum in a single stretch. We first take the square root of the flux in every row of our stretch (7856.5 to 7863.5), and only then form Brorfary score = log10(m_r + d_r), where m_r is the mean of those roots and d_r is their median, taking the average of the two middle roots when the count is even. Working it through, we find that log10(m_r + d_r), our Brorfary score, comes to 0.949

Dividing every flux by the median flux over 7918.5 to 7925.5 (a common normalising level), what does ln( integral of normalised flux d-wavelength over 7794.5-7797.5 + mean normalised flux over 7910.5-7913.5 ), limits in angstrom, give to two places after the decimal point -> 1.40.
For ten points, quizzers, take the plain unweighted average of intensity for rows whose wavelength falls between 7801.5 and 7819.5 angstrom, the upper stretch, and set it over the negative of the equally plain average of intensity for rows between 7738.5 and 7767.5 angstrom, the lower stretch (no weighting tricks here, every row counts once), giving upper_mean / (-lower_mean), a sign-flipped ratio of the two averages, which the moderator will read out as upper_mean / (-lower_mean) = -1.03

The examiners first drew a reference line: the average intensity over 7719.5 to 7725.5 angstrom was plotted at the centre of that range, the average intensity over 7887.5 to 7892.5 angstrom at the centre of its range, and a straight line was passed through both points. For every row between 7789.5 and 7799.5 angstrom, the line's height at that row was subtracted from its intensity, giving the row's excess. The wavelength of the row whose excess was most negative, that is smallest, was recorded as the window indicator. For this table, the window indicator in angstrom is 7790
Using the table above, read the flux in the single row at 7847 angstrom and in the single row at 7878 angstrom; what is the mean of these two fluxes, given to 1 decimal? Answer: 19.8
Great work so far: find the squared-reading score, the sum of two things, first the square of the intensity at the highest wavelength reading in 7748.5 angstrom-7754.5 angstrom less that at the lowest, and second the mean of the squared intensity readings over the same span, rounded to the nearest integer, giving 370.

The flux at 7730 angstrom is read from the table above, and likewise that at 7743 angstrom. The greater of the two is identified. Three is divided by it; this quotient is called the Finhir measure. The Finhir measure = 0.156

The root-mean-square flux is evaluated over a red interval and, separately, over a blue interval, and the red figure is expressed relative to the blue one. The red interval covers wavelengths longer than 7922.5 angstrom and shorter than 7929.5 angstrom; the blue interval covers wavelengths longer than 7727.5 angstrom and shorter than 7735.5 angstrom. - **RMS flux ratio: 1.08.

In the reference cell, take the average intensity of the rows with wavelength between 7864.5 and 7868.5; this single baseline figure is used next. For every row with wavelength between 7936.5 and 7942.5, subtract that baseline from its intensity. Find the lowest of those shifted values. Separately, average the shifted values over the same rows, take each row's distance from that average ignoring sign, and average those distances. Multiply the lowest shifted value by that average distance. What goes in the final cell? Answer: -1.3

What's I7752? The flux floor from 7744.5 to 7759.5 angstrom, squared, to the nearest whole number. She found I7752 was 346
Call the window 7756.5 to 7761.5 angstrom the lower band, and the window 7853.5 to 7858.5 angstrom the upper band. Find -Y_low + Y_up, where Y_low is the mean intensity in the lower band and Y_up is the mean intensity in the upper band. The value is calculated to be -1.0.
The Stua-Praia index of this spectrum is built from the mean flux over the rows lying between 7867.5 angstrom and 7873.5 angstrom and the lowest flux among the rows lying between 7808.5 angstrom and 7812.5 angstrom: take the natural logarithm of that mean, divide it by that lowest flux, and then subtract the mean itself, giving -18.70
